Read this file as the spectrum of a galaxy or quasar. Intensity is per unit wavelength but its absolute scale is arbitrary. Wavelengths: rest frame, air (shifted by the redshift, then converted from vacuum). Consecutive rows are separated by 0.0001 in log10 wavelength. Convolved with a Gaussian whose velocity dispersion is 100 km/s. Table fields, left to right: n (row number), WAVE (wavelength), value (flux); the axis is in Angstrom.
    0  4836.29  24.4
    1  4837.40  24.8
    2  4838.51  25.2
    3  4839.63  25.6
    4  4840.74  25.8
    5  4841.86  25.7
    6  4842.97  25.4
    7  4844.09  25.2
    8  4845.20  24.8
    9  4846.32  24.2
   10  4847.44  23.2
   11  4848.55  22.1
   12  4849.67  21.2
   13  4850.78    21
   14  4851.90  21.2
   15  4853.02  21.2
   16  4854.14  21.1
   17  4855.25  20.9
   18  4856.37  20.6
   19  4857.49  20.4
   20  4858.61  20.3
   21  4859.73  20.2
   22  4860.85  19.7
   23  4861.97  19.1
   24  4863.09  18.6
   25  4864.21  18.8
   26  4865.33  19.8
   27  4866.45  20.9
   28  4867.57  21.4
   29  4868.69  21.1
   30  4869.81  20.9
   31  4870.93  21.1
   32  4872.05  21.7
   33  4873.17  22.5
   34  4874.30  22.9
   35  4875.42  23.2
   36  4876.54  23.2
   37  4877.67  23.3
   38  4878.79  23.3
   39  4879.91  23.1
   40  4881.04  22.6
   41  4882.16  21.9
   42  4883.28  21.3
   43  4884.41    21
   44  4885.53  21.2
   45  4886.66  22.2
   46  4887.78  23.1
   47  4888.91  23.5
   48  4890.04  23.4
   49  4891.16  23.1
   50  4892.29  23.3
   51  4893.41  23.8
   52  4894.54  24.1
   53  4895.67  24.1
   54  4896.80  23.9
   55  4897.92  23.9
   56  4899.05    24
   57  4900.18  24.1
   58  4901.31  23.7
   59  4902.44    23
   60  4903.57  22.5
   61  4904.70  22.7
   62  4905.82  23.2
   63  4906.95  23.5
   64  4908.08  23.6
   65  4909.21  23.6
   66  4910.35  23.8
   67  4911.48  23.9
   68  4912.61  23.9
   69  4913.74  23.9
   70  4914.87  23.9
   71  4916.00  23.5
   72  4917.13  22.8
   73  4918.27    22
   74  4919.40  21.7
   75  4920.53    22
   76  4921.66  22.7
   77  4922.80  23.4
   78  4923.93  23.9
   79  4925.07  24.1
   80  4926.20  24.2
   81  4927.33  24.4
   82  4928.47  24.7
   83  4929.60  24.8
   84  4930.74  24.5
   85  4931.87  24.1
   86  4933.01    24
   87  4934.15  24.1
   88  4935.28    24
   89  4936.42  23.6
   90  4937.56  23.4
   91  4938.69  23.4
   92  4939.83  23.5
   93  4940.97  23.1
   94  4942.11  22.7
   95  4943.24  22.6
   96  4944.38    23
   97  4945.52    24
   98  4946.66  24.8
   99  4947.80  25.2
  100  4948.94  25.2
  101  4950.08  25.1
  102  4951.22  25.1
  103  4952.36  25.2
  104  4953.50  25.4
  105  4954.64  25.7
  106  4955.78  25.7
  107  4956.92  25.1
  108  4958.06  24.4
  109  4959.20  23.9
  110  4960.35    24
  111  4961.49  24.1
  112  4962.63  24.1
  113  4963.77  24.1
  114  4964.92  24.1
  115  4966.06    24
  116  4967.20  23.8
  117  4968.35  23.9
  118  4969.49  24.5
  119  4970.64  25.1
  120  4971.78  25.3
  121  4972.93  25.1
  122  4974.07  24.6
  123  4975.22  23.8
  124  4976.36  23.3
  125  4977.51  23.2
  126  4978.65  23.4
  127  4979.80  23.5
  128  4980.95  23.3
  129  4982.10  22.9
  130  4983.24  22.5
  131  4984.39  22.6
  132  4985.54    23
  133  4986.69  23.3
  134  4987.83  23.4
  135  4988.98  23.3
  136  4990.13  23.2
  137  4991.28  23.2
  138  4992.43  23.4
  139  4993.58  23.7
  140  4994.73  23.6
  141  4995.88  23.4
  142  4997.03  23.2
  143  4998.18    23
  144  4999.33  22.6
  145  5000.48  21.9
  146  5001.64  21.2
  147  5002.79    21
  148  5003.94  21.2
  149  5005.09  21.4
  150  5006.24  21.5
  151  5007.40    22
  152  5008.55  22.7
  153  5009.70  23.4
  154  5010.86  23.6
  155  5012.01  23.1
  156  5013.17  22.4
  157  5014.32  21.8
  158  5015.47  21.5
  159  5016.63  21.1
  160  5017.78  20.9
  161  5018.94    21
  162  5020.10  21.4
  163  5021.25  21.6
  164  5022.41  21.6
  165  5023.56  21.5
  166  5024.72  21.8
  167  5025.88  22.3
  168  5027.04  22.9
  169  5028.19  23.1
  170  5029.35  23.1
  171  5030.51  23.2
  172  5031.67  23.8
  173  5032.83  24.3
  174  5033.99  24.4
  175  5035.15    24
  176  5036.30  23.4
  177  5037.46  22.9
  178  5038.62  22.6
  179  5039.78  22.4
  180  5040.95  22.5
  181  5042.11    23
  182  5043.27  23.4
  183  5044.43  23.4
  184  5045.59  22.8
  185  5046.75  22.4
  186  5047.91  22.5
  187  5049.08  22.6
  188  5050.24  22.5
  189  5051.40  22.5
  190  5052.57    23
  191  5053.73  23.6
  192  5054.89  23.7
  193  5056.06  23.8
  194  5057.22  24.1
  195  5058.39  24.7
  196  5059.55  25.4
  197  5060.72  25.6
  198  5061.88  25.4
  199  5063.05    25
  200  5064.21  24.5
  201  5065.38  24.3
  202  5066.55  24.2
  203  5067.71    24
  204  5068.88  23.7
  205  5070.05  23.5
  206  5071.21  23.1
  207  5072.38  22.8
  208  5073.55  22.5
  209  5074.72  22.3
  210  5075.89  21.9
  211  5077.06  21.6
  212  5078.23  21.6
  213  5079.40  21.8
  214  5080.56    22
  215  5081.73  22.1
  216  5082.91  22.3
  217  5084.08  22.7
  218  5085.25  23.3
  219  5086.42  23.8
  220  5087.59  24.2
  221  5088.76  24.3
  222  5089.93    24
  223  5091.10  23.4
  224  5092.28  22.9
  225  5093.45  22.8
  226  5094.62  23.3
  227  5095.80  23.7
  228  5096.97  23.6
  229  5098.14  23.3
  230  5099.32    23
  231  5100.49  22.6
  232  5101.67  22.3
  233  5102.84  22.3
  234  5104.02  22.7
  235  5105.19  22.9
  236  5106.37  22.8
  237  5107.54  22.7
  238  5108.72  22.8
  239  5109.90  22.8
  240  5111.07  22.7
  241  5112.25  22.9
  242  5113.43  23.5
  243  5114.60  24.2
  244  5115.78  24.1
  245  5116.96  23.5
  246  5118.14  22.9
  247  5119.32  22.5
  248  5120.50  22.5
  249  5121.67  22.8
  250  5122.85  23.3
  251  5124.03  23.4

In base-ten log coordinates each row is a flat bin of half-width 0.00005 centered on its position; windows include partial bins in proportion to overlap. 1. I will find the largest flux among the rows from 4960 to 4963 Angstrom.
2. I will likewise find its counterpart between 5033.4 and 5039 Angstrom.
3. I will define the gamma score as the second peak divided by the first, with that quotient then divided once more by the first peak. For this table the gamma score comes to 0.0420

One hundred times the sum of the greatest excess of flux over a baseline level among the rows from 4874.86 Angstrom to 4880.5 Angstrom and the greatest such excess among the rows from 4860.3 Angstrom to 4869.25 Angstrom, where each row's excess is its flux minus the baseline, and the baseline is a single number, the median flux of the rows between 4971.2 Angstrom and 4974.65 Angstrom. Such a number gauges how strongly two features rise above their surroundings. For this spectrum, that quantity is -550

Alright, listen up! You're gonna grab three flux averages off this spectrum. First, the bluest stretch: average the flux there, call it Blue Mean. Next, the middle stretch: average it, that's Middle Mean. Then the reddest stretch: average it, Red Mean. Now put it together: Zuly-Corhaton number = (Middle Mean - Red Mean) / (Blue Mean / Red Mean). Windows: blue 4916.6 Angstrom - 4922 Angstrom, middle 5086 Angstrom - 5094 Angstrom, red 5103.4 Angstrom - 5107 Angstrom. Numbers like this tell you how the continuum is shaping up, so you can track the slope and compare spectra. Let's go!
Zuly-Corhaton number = 0.8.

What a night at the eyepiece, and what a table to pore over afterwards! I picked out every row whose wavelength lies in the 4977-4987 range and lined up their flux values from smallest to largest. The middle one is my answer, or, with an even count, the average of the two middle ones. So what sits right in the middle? 23.2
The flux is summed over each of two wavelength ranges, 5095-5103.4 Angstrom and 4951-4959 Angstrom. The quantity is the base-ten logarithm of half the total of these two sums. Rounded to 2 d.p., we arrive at 2.23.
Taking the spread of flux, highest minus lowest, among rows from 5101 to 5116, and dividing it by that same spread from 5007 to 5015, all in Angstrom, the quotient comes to 1.1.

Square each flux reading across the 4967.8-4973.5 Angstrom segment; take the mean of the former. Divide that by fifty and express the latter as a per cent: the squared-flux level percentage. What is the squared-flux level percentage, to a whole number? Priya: 1229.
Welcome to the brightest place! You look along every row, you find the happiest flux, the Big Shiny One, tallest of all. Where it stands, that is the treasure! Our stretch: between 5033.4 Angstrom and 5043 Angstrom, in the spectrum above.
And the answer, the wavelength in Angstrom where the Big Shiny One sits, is 5033.99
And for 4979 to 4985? 4979.80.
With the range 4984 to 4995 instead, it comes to 4993.58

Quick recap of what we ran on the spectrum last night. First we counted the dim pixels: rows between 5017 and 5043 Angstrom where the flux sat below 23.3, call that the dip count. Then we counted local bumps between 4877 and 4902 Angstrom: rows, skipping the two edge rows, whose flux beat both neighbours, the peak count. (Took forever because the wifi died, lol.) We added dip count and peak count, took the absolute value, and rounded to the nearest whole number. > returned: 19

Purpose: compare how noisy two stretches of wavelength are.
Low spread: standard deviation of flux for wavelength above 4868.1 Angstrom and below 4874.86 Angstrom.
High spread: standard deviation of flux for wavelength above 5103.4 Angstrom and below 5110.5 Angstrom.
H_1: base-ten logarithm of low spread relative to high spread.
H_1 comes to 1.0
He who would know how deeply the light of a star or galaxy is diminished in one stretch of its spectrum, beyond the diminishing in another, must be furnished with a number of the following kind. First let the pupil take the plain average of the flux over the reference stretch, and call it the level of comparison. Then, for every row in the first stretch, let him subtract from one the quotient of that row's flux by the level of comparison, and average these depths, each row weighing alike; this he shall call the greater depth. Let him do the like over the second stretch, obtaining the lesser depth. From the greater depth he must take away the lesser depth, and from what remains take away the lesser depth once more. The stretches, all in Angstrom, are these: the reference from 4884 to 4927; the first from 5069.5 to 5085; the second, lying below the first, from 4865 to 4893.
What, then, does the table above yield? -0.05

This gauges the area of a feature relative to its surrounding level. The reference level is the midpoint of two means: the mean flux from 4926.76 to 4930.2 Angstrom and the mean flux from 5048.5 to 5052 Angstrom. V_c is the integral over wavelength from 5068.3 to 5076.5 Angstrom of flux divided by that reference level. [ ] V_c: 7.9 Angstrom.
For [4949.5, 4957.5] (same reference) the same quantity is 8.6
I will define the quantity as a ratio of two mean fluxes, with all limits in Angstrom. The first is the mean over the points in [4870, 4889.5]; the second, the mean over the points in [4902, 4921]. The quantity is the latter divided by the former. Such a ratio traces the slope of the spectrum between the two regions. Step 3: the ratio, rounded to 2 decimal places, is 1.03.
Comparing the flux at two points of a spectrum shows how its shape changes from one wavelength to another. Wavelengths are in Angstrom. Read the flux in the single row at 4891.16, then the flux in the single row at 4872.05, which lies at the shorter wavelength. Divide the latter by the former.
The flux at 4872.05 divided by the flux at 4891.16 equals 0.94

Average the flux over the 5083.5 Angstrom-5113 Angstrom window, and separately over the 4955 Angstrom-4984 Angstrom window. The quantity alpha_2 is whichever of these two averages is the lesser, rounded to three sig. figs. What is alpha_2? 23.1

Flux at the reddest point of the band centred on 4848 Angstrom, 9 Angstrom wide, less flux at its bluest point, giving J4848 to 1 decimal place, -4.0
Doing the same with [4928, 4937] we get -1.1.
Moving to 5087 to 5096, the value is -0.5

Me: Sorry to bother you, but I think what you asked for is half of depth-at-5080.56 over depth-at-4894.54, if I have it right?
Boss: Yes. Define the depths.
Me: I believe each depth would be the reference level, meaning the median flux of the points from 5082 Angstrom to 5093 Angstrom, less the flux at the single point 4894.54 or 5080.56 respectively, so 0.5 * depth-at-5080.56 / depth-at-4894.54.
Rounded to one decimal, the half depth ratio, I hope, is -1.0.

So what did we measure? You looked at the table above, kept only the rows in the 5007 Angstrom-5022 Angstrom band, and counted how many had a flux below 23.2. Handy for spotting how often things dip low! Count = 11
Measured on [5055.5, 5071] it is 0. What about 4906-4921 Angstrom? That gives 4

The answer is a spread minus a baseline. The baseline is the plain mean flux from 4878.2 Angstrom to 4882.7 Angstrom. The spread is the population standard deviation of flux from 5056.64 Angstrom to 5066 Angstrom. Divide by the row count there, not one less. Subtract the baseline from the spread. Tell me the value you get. -22.2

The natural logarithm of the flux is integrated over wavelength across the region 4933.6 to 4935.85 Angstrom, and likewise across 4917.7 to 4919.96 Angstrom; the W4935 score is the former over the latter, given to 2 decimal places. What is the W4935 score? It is 1.03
